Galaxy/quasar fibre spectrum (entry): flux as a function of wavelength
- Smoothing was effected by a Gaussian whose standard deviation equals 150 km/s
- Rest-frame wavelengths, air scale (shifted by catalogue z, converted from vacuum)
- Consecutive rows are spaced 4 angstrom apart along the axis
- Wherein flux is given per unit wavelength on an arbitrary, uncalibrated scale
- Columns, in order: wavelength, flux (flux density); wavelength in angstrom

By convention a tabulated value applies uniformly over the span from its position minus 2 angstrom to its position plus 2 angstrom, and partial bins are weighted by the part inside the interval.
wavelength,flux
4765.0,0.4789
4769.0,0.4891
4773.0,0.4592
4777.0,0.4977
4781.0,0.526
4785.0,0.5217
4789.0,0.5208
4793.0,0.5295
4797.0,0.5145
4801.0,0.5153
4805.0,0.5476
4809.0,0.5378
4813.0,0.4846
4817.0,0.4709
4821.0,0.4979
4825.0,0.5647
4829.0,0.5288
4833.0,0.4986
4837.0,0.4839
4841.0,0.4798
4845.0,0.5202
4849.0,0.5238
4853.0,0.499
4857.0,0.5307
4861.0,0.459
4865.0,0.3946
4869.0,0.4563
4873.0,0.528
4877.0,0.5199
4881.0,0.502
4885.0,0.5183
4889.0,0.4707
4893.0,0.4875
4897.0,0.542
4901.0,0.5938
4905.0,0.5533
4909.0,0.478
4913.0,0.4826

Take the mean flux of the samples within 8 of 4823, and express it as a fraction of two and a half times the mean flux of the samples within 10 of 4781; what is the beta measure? 0.408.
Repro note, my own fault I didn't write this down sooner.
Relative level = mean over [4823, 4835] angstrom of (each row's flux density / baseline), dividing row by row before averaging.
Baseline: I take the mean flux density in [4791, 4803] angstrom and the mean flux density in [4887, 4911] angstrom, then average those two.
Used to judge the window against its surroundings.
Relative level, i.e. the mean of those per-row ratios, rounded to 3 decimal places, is 1.020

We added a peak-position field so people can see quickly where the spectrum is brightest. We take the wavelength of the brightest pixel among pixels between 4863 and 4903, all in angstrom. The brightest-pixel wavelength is 4901.0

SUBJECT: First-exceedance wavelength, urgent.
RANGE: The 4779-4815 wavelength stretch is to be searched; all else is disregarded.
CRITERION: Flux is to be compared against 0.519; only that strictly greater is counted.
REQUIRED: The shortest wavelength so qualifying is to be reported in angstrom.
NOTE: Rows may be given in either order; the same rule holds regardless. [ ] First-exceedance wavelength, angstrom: 4781.0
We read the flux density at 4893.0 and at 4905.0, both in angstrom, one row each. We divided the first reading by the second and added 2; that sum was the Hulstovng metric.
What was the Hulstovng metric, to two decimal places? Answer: 2.88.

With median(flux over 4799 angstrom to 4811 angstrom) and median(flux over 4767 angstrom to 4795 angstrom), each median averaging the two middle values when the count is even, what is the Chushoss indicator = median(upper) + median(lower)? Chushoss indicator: 1.06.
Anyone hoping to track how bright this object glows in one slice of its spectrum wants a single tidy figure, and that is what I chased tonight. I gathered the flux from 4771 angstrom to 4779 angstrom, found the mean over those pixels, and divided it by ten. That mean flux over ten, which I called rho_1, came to 0.0478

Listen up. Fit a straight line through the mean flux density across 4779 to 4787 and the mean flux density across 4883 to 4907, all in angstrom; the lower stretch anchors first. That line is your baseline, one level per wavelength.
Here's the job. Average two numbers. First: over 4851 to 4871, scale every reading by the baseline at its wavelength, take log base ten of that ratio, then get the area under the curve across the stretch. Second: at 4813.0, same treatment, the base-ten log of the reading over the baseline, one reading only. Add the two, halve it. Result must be -0.55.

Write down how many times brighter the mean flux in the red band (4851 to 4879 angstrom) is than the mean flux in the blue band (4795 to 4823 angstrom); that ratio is 0.949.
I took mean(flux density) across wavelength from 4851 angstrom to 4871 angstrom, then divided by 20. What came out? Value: 0.0234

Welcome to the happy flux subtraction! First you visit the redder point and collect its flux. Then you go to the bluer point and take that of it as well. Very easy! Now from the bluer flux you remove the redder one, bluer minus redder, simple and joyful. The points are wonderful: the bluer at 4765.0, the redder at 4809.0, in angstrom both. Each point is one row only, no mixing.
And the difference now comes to -0.059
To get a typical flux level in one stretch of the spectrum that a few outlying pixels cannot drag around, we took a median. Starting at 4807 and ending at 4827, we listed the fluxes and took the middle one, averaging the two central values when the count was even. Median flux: 0.498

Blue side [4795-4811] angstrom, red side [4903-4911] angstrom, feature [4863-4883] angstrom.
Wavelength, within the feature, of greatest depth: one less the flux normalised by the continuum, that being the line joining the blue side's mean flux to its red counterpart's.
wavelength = 4865.0 angstrom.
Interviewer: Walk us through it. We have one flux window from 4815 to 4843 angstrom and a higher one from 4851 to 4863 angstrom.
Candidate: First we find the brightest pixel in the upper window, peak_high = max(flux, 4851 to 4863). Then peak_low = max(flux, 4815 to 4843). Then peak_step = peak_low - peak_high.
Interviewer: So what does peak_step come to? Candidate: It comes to 0.034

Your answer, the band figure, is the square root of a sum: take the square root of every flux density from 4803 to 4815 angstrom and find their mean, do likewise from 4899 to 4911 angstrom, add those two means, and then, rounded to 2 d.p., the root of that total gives 1.21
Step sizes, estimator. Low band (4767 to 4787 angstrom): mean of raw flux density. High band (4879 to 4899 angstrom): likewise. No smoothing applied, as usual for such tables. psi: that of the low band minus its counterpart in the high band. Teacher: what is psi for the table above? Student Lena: -0.005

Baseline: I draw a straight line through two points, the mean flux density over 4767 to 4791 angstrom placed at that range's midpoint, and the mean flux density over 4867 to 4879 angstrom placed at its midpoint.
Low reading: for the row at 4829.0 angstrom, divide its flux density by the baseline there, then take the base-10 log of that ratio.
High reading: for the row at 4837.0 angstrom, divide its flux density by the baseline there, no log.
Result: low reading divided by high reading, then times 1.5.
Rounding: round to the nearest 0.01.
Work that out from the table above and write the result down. 0.04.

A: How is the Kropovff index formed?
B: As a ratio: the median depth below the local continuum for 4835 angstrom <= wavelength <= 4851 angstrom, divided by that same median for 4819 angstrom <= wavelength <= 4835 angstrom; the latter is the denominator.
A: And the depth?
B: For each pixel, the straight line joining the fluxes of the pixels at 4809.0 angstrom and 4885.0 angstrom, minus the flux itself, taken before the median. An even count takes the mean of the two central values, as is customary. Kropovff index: 1.5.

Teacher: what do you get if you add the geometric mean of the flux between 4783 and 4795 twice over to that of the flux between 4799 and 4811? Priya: 1.58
